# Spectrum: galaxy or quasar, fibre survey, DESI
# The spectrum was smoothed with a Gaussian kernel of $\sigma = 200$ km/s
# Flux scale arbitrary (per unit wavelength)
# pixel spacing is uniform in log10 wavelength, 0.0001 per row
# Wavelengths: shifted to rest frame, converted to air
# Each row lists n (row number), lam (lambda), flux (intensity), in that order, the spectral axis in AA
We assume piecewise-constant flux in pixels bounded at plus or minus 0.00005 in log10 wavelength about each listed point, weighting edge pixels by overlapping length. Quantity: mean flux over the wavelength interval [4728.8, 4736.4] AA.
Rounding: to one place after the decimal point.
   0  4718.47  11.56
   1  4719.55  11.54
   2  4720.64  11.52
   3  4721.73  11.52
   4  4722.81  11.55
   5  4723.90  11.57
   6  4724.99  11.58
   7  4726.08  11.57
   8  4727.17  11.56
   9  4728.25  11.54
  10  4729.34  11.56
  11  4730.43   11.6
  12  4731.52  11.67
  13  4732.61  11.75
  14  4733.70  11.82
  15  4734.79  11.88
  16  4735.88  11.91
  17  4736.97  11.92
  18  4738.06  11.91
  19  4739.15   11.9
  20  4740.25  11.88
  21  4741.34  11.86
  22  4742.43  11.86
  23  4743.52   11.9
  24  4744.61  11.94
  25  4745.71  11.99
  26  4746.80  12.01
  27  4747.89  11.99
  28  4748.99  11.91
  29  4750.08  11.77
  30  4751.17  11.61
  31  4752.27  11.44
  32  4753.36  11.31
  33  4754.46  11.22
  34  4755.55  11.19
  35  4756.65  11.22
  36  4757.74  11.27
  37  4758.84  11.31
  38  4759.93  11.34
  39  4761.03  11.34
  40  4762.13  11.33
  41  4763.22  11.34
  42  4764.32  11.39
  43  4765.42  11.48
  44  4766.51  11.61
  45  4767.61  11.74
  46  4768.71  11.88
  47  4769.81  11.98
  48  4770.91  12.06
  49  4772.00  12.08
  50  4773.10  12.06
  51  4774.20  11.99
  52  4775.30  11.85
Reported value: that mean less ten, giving 1.7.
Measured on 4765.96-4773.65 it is 1.9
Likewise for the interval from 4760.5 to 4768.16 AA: 1.5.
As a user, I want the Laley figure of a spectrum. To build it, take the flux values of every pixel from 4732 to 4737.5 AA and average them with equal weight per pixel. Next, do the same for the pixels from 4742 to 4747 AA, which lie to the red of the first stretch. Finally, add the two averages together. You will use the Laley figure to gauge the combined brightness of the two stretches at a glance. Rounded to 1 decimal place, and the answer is 23.8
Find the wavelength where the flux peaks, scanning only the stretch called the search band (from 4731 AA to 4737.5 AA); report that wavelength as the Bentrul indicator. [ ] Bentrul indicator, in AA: 4736.97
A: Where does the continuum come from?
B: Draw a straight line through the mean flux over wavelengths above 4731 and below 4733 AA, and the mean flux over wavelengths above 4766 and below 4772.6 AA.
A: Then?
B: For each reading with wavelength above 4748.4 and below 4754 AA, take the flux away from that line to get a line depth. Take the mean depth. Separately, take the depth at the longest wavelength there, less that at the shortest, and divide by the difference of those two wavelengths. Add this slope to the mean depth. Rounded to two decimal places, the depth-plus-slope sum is 0.34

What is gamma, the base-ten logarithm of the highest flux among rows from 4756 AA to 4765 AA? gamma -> 1.06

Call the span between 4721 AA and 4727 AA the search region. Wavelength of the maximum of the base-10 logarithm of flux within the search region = 4724.99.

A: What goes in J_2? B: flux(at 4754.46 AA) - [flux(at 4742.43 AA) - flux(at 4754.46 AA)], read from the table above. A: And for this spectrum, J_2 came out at 10.6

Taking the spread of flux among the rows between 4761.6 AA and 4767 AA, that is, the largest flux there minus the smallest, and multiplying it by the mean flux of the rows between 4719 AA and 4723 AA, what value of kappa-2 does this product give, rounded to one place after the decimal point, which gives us 3.2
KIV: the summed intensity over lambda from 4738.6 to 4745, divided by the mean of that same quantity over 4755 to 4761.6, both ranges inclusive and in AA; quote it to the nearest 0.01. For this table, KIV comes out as 6.33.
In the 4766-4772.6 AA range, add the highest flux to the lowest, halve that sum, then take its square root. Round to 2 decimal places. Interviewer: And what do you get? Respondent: 3.44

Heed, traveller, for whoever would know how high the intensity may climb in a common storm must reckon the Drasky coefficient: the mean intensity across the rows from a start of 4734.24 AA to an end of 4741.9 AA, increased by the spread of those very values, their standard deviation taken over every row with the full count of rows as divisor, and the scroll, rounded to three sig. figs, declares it 11.9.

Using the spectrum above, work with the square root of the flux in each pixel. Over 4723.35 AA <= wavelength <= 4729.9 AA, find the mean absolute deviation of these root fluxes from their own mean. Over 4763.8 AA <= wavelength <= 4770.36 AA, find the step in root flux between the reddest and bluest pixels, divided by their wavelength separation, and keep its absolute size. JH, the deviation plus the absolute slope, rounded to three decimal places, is 0.017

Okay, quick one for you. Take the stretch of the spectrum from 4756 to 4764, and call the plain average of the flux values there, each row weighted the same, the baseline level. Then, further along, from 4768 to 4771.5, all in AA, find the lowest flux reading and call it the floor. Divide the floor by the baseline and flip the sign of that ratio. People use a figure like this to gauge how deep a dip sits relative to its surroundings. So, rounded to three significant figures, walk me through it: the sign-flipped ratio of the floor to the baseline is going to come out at -1.05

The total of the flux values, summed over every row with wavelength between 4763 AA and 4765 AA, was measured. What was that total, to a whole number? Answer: 23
